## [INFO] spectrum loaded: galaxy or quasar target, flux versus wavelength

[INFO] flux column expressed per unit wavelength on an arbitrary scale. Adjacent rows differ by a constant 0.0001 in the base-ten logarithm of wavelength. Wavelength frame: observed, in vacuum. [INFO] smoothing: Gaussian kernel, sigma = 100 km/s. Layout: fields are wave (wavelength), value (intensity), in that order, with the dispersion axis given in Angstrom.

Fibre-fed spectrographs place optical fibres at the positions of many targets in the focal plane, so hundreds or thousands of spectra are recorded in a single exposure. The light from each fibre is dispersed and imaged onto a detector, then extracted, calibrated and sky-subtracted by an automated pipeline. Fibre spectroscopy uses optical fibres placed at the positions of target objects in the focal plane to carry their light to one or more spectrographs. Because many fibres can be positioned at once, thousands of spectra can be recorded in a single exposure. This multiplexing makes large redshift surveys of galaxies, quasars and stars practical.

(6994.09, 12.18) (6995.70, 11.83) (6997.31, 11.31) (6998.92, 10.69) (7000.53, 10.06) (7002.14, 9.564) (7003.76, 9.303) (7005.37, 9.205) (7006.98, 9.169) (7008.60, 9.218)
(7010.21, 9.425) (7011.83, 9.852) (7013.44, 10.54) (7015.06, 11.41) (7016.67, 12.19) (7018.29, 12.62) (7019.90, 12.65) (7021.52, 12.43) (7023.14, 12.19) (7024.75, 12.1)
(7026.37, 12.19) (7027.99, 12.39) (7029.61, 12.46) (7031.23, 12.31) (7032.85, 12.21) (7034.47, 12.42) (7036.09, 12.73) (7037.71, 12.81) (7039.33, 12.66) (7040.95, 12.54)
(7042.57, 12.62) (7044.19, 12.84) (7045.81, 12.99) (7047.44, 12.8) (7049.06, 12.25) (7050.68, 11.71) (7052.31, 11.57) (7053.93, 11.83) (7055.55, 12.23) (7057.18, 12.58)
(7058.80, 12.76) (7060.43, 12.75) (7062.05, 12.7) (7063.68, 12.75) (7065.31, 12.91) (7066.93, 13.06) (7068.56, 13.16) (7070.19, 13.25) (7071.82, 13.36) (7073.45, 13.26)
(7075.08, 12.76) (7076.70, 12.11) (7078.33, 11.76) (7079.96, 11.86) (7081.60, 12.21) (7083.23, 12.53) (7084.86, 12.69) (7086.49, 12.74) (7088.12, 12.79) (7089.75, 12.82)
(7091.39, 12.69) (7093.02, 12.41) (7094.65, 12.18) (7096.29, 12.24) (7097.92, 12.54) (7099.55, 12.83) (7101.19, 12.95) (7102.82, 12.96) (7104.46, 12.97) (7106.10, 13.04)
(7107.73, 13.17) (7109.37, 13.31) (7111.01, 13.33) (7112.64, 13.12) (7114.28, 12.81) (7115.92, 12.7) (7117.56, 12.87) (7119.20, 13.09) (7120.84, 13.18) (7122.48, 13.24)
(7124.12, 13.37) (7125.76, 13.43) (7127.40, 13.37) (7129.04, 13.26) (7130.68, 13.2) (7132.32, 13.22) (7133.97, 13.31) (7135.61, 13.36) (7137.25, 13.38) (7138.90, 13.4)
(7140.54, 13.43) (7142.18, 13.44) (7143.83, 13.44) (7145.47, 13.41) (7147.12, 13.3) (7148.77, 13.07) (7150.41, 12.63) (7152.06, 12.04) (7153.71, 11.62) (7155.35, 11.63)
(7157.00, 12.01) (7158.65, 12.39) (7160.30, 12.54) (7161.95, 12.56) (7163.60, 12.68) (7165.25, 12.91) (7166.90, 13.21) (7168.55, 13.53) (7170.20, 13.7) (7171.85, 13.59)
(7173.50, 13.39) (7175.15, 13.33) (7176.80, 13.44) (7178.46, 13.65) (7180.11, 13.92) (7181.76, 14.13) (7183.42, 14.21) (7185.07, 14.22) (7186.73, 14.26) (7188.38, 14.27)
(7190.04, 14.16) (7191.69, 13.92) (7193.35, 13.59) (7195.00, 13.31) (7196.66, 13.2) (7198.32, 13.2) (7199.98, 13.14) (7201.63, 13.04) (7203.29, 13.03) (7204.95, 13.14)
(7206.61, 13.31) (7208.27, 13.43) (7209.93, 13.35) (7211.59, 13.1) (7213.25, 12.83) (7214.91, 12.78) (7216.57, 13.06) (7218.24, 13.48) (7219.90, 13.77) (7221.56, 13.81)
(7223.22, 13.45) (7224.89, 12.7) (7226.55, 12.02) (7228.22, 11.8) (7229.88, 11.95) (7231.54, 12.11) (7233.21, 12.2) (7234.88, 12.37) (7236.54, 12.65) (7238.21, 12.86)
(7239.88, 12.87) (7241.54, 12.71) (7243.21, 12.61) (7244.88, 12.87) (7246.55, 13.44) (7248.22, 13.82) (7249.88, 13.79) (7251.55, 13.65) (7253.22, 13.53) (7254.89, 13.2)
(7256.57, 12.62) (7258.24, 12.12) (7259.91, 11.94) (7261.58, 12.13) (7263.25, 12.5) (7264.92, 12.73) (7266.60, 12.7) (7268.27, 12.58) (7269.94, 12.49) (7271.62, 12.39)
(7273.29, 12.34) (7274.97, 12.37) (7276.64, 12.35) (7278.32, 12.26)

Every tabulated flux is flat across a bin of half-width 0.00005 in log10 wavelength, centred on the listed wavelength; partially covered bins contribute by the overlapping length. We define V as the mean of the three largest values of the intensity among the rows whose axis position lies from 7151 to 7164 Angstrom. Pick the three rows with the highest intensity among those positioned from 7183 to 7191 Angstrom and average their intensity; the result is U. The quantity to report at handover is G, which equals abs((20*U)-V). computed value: 272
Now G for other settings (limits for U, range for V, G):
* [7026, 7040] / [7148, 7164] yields 242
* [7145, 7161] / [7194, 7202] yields 252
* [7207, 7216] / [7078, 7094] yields 253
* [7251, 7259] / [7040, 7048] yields 256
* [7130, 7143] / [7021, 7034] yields 256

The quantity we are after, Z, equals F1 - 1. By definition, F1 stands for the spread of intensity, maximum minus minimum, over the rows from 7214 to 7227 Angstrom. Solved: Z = 0.8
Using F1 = 1.8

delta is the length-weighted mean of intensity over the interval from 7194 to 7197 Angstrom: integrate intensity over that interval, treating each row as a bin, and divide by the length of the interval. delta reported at 13.3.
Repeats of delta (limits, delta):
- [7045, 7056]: 12.2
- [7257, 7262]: 12.1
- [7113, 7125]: 13.0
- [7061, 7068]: 12.9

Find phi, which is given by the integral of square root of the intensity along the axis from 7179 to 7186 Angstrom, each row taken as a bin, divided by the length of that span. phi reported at 3.75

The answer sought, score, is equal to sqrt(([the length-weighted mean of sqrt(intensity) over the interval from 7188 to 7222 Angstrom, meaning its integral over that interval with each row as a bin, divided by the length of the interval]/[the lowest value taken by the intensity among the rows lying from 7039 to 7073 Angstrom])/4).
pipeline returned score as 0.281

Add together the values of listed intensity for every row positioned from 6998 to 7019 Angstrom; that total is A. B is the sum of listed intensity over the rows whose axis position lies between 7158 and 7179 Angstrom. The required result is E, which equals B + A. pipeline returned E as 304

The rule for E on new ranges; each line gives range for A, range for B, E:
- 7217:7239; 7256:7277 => 326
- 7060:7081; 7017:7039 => 327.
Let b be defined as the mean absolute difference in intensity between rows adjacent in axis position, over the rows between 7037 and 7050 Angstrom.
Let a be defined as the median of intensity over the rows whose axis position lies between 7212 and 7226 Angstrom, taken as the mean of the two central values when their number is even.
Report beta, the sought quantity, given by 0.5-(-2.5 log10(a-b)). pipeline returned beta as 3.29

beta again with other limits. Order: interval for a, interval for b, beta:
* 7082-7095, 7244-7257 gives 3.23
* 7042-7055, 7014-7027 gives 3.21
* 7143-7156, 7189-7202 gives 3.26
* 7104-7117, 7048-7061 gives 3.27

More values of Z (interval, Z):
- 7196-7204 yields -0.8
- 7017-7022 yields -0.8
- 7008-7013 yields -0.4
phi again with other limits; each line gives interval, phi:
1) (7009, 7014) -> 3.14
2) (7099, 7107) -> 3.60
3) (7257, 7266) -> 3.51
